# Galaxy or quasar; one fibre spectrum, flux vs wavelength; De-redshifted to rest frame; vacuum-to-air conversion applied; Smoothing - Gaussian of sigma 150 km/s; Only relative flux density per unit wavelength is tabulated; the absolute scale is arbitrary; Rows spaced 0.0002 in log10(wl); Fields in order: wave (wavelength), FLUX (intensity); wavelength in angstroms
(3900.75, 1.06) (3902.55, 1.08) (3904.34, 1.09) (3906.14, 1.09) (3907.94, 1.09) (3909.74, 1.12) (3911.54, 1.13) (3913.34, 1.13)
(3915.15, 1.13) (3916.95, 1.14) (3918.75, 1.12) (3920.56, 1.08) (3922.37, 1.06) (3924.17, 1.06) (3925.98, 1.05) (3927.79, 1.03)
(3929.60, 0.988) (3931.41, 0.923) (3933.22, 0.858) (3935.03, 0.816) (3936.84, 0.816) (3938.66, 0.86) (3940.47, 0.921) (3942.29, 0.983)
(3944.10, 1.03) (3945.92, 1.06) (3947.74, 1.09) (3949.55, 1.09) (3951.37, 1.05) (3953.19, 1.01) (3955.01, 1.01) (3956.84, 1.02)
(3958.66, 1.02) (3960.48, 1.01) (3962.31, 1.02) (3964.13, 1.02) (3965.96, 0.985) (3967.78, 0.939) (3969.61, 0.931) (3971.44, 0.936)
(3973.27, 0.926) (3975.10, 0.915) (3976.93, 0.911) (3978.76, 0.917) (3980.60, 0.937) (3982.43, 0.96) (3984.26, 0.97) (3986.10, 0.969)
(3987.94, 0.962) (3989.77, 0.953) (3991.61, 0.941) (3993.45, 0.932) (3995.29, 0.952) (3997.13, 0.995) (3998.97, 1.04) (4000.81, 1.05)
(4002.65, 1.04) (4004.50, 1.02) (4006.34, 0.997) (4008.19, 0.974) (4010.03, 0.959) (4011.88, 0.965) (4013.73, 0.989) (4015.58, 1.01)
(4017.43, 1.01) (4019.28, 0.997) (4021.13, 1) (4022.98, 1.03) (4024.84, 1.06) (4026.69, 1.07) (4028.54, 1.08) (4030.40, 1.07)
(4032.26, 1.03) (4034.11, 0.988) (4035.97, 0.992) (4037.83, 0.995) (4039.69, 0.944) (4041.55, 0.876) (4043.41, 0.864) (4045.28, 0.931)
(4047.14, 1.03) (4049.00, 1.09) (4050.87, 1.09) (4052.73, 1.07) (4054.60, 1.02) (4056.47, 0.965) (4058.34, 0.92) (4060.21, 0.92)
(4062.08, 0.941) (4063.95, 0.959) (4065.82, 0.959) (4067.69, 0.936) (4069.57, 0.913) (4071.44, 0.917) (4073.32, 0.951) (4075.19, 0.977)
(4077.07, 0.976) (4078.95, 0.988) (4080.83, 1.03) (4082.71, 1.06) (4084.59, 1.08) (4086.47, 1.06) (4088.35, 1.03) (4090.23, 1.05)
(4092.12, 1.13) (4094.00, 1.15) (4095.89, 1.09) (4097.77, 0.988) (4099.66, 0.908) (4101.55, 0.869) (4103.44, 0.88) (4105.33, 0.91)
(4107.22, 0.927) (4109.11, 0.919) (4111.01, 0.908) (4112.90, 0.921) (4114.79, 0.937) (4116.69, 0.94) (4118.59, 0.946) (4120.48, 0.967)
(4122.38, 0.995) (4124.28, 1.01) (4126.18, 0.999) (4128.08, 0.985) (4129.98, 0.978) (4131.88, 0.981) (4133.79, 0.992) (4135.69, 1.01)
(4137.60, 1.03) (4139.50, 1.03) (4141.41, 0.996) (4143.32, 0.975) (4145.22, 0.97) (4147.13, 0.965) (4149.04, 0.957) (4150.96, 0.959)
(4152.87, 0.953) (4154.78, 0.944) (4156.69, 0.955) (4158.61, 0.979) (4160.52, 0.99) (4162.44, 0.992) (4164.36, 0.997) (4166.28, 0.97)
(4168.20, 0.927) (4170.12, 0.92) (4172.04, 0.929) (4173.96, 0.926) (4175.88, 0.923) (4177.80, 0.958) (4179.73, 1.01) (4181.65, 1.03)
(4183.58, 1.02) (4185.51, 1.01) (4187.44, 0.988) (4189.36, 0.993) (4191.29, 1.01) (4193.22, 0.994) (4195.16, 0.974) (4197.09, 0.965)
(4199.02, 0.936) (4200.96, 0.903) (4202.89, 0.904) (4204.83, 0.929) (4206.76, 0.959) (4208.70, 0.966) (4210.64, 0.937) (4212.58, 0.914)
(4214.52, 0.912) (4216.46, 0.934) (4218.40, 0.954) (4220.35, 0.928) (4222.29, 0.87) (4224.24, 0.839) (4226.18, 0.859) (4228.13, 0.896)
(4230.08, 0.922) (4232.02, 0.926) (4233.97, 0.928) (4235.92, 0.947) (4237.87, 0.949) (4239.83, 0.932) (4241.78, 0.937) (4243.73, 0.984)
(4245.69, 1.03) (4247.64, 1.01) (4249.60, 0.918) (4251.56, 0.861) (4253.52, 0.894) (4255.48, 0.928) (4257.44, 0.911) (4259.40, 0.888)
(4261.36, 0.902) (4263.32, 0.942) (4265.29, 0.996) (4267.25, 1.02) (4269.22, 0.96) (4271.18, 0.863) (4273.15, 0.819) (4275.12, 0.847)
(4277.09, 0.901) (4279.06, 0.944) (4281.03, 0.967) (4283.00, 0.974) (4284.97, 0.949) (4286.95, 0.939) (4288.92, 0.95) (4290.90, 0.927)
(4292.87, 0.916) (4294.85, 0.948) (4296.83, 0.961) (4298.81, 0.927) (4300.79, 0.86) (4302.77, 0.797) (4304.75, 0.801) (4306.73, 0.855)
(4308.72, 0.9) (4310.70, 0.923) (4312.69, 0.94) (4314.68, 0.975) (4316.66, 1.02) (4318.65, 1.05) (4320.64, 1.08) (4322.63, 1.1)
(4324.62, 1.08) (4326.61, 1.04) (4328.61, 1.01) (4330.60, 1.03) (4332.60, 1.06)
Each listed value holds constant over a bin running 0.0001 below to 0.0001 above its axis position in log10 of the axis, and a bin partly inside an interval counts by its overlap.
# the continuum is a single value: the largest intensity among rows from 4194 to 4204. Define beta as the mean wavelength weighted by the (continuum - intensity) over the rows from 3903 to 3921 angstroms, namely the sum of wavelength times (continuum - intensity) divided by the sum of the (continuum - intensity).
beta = 3912.7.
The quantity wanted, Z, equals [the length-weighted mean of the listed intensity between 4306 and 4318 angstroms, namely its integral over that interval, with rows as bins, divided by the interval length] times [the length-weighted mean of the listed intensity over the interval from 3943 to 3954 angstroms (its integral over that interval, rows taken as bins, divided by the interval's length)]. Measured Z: 0.992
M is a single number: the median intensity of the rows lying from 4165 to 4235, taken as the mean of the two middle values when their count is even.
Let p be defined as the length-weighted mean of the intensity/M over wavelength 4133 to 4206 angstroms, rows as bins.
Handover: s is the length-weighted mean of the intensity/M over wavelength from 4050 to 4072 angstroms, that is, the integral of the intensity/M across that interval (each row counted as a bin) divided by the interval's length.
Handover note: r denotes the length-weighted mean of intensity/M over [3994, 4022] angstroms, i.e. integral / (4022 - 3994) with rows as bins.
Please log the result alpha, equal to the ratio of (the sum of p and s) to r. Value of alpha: 1.94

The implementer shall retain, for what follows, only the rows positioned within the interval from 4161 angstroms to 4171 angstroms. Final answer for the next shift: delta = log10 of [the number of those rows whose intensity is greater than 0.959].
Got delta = 0.48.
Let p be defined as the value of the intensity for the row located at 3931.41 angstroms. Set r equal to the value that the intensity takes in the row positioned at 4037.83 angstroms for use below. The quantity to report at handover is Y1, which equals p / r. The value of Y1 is 0.93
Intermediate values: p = 0.923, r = 0.995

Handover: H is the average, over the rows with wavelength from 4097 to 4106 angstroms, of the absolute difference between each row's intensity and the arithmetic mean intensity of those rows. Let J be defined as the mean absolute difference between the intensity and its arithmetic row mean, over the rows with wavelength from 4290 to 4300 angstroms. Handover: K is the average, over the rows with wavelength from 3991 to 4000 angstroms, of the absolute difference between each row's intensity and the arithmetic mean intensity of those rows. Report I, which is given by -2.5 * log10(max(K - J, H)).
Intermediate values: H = 0.031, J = 0.015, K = 0.036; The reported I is 3.8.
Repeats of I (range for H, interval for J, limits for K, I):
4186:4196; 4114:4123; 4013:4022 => 5.2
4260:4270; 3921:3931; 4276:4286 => 3.6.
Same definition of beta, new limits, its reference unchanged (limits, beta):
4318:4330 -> 4323.0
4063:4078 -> 4069.3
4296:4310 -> 4303.8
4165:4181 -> 4171.1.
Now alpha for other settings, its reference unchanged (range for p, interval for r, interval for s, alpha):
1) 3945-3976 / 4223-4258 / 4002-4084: 2.15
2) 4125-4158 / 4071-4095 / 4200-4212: 1.85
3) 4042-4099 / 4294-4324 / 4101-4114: 2.02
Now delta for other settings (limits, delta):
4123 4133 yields 0.70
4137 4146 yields 0.70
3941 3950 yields 0.70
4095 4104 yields 0.30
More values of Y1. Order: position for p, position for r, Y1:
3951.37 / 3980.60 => 1.12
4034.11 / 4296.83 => 1.03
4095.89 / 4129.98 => 1.11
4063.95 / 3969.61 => 1.03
